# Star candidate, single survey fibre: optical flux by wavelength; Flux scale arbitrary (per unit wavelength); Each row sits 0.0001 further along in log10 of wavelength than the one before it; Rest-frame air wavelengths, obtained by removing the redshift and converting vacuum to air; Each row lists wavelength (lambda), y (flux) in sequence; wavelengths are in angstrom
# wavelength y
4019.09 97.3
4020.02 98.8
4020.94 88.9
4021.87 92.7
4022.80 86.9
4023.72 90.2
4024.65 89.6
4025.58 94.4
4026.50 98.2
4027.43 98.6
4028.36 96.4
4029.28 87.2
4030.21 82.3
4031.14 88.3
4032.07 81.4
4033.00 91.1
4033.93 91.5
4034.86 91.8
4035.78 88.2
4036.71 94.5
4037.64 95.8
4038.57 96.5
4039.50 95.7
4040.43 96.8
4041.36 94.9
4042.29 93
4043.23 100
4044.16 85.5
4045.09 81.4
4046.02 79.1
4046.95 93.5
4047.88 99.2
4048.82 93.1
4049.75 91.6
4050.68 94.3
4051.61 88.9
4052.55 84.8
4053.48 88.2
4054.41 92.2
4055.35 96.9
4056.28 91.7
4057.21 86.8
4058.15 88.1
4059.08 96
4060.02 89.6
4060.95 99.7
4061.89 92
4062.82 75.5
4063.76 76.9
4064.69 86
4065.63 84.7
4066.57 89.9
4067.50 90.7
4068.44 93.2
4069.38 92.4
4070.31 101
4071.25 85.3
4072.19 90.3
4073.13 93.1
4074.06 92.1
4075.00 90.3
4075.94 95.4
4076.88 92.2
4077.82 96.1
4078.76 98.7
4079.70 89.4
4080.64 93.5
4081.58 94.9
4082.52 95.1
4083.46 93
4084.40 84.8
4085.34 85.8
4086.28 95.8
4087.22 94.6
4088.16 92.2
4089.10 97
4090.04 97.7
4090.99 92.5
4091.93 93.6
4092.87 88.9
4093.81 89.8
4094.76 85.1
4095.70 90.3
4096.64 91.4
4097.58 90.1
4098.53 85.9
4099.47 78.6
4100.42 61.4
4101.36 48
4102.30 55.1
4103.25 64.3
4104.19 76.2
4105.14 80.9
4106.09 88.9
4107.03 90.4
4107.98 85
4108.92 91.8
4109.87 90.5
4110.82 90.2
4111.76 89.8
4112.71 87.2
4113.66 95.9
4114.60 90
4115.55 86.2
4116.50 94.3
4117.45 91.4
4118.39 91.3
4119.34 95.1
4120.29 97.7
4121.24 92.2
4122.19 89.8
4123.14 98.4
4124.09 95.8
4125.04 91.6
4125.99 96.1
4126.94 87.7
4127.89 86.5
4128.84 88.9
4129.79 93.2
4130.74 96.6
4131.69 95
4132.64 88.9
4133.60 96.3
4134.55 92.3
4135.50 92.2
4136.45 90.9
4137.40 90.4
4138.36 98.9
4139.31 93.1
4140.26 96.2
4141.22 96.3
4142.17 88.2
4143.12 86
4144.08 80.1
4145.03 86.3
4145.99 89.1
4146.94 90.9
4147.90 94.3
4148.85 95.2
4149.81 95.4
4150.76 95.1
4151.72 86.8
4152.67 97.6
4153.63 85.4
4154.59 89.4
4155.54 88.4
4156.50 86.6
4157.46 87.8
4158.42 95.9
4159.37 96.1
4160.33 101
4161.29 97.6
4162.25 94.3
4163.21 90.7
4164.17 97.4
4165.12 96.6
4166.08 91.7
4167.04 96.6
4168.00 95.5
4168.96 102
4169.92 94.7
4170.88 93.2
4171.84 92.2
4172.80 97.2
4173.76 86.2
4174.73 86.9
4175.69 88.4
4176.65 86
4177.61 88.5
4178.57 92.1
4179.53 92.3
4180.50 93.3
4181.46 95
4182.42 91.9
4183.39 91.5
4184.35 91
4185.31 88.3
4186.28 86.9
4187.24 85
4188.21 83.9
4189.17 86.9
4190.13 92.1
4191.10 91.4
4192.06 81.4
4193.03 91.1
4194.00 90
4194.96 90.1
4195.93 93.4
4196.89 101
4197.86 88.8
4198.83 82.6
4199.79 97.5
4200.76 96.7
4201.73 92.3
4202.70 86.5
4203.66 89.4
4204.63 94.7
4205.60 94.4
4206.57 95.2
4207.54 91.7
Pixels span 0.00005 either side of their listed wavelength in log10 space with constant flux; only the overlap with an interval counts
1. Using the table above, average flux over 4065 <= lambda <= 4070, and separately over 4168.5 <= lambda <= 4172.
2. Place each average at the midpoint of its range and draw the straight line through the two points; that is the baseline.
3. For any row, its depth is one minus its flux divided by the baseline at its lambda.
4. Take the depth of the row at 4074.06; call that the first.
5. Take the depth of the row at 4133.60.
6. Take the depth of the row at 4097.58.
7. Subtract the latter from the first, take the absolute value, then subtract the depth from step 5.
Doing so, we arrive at 0.06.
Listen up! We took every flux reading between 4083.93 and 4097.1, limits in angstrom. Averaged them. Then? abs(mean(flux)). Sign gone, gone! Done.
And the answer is 91.4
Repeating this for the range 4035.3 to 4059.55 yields 91.8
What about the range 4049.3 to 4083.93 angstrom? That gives 91.1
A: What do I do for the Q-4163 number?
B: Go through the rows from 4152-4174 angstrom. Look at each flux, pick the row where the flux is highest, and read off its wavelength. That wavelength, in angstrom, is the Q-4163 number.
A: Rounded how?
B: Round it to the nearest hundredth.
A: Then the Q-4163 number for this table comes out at 4168.96 angstrom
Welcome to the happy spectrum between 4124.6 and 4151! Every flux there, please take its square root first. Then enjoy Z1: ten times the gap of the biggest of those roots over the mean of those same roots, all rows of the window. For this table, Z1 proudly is 3.6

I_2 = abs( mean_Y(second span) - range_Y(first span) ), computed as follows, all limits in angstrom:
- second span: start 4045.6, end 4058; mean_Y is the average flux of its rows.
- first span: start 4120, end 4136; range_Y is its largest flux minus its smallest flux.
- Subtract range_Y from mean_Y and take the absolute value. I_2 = 78.9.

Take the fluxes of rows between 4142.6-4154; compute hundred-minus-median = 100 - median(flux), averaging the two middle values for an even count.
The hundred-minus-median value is 10.0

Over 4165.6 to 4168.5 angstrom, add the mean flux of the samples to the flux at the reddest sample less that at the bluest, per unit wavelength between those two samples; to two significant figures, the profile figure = 97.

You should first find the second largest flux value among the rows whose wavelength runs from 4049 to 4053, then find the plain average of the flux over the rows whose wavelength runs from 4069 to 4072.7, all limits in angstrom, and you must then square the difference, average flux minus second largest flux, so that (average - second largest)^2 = 0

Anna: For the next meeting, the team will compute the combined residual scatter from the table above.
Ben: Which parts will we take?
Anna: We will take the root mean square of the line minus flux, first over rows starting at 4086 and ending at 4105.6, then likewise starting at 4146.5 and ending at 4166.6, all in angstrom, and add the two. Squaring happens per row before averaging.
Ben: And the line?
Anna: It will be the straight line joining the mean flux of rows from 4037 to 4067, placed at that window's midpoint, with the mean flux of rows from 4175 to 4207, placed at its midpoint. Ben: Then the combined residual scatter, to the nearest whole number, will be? 21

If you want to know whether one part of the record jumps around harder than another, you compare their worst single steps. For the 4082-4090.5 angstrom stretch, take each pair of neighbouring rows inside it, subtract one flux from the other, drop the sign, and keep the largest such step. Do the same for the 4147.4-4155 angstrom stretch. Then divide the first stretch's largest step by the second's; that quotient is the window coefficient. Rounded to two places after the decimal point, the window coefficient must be 0.82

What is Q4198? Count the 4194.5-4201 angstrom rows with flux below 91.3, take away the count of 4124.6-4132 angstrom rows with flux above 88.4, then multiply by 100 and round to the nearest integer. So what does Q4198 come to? -300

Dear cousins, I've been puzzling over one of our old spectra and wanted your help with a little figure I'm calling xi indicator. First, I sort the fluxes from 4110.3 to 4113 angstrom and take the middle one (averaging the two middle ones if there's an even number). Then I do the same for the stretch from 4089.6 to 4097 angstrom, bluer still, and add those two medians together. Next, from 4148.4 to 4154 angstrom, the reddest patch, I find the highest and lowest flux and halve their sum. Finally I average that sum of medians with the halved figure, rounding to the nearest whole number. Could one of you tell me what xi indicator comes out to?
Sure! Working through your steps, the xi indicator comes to 136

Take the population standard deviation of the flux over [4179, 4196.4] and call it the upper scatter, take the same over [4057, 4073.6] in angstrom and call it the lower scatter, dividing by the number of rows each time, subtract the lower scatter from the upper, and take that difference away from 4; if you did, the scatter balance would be 6.9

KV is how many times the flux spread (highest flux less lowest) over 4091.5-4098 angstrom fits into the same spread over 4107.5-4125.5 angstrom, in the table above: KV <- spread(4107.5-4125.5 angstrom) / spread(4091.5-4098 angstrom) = 1.58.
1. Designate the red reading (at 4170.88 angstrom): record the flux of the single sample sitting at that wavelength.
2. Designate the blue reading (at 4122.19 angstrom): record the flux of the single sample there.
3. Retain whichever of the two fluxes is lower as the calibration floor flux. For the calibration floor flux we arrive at 89.8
